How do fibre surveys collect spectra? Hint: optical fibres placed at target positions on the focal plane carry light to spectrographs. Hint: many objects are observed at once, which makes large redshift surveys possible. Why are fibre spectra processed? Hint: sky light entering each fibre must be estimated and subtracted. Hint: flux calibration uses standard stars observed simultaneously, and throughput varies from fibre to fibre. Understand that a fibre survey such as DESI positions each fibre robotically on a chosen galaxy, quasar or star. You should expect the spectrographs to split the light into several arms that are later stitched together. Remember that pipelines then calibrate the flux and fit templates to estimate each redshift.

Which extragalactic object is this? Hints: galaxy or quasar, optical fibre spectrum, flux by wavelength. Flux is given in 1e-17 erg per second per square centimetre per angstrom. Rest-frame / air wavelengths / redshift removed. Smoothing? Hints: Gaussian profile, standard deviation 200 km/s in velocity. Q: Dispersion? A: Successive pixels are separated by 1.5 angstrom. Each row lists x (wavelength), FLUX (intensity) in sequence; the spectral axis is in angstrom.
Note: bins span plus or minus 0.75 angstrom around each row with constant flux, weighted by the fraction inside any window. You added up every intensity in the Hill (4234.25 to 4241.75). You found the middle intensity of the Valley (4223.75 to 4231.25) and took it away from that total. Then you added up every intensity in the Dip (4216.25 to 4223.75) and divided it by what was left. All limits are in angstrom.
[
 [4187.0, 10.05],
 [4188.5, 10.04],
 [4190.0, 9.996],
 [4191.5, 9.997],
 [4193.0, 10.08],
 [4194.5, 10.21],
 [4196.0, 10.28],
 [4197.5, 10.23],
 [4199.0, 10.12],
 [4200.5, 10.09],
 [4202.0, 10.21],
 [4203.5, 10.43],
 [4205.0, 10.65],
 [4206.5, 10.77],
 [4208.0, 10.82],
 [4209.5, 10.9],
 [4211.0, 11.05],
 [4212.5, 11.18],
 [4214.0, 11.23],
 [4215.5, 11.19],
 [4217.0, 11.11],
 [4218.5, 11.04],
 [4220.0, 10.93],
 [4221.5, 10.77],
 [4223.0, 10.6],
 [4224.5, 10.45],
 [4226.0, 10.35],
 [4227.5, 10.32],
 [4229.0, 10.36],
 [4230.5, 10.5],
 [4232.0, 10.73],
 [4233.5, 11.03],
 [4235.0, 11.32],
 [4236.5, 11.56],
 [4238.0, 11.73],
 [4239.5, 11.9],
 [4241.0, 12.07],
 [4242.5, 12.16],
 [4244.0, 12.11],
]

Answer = 1.13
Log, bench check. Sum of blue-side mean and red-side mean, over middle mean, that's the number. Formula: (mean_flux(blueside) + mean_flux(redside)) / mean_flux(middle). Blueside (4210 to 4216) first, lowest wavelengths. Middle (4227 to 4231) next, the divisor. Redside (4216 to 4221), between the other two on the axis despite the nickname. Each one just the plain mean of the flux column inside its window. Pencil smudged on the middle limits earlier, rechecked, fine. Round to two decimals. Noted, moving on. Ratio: 2.13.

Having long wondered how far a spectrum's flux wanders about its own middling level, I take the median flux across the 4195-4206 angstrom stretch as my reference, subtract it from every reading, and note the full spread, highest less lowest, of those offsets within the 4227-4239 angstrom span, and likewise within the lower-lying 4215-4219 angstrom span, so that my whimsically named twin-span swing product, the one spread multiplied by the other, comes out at 0.21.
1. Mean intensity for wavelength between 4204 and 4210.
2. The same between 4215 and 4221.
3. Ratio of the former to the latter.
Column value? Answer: 0.97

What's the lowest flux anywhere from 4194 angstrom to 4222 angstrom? 10.09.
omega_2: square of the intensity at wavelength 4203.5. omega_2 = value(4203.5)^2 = 109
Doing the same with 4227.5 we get 107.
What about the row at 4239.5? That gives 142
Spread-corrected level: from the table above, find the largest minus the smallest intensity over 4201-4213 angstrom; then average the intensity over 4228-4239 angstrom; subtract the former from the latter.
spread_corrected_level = 10.1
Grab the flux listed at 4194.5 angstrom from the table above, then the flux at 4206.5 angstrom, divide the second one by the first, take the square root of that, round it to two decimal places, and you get 1.03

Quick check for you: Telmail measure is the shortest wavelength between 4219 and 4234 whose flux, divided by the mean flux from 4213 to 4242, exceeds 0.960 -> 4220.0 angstrom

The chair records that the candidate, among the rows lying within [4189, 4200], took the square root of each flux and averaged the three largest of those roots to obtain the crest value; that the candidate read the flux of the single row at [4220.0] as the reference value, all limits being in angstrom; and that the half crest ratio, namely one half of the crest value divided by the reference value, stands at 0.146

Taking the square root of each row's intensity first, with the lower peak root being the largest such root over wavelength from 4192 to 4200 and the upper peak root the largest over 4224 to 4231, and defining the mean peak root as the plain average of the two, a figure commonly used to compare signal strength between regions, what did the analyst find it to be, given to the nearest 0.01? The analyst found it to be 3.22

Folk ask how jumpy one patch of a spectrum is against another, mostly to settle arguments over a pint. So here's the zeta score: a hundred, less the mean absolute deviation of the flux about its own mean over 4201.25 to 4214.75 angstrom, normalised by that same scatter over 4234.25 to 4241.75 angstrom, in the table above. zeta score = 98.8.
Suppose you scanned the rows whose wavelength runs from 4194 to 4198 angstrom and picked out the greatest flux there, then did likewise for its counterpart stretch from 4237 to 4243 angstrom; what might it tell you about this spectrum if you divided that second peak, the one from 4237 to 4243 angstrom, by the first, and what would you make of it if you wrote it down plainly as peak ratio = 1.18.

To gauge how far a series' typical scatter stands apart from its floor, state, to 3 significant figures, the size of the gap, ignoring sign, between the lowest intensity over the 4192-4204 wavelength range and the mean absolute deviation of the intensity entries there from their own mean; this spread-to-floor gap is 10.0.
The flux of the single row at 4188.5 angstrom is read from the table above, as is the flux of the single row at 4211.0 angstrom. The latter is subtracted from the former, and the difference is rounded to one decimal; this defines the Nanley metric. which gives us -1.0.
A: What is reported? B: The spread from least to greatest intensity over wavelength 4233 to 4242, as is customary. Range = 1.04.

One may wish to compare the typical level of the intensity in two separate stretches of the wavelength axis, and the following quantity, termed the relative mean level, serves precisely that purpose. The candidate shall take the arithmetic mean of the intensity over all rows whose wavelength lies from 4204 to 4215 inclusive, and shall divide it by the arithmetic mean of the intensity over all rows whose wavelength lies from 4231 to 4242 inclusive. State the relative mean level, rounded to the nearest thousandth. 0.953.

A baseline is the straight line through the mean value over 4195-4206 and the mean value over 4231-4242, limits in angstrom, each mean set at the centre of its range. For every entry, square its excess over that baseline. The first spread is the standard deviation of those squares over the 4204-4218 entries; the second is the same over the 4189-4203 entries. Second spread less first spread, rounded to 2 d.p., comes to -0.06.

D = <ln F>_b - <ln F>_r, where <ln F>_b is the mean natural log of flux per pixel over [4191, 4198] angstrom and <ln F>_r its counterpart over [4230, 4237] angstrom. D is -0.081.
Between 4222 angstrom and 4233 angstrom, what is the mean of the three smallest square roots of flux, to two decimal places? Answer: 3.22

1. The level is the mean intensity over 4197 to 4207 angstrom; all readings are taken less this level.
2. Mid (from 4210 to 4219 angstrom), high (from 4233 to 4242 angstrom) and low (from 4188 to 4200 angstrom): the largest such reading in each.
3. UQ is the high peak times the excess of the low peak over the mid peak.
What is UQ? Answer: -1.6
